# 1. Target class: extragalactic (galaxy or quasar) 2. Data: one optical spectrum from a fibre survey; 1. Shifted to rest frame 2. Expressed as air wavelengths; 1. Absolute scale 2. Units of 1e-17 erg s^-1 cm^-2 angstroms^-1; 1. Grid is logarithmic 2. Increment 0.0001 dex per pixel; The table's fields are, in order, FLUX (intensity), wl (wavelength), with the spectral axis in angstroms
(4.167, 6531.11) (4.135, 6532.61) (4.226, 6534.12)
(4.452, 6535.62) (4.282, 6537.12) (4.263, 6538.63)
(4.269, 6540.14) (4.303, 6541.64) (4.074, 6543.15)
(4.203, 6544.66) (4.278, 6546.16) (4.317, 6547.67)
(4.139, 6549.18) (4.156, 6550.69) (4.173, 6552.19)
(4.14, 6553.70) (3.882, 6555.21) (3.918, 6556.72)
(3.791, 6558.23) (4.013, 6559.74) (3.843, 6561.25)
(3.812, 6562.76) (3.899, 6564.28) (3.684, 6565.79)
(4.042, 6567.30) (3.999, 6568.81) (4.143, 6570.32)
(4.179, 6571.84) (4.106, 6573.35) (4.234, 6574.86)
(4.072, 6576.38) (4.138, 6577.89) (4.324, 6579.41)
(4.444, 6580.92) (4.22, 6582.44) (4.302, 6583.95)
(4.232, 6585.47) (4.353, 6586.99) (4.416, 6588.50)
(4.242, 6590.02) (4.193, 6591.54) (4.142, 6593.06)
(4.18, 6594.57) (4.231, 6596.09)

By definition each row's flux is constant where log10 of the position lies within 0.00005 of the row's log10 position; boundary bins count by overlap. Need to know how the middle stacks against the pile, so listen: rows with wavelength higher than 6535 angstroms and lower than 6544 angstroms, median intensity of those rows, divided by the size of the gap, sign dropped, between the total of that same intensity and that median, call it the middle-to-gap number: 0.200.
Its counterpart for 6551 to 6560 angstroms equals 0.199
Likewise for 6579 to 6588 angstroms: 0.200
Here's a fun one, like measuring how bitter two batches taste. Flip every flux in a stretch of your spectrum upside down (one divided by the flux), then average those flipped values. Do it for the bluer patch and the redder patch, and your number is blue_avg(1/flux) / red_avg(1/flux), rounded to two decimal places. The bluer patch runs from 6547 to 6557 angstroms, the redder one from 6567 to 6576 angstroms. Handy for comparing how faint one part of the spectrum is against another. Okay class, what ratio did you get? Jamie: 1.00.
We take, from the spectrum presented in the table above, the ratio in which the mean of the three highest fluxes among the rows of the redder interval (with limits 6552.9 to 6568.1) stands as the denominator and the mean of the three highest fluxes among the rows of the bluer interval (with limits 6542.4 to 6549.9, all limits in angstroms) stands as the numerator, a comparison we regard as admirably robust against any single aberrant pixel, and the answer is 1.05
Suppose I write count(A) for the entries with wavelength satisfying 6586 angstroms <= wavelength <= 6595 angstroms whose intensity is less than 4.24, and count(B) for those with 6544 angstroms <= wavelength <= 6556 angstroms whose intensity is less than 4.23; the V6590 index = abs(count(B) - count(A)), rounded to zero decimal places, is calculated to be 3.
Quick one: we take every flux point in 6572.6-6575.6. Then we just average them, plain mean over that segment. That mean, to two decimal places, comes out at 4.17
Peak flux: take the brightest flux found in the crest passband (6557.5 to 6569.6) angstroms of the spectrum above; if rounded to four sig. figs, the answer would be 4.042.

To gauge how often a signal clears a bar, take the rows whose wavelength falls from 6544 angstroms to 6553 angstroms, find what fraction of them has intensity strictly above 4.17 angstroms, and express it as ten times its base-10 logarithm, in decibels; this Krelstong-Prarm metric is -1.8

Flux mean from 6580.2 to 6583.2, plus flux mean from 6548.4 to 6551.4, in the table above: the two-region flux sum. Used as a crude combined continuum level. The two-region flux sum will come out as 8.48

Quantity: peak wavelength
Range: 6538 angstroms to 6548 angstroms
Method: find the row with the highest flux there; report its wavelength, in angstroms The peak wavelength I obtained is 6547.67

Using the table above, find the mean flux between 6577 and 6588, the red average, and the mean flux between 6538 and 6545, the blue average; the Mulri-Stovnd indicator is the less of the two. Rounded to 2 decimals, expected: 4.22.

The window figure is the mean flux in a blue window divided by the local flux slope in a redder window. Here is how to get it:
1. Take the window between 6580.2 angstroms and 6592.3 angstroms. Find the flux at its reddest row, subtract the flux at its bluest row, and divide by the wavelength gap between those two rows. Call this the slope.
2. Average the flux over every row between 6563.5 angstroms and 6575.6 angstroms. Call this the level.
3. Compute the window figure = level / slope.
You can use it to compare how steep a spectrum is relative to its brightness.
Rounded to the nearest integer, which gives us -171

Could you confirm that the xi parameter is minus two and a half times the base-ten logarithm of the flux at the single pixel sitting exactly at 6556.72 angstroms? -1.48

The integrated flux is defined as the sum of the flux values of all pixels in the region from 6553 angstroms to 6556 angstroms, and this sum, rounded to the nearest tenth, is 8.0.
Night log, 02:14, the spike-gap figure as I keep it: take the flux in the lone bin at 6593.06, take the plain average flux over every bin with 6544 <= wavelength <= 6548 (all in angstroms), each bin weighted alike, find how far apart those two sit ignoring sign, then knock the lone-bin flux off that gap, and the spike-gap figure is -4.02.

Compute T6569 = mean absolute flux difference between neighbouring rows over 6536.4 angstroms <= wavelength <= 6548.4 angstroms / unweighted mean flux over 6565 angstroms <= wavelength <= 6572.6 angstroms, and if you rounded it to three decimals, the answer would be 0.019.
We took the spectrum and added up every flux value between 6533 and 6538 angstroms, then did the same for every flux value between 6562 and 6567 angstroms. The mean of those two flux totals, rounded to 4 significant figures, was 12.18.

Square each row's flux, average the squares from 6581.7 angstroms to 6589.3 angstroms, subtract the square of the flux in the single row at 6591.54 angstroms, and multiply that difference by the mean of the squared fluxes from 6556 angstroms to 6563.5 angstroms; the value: 14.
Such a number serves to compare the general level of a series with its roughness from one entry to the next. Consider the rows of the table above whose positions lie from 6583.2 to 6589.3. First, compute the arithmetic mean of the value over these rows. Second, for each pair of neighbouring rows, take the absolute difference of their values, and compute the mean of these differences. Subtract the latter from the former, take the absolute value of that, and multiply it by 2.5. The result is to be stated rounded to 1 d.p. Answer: 10.6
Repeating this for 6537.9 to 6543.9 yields 10.3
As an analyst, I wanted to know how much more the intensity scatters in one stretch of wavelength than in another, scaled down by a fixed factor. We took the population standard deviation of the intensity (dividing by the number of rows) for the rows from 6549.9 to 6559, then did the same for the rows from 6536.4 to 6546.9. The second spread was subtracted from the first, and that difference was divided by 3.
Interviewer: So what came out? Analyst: 0.0261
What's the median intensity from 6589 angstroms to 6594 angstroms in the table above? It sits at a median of 4.19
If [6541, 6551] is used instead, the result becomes 4.20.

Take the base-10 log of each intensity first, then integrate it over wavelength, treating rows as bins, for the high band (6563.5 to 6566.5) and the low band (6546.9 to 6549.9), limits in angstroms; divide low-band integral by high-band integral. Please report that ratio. 1.08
